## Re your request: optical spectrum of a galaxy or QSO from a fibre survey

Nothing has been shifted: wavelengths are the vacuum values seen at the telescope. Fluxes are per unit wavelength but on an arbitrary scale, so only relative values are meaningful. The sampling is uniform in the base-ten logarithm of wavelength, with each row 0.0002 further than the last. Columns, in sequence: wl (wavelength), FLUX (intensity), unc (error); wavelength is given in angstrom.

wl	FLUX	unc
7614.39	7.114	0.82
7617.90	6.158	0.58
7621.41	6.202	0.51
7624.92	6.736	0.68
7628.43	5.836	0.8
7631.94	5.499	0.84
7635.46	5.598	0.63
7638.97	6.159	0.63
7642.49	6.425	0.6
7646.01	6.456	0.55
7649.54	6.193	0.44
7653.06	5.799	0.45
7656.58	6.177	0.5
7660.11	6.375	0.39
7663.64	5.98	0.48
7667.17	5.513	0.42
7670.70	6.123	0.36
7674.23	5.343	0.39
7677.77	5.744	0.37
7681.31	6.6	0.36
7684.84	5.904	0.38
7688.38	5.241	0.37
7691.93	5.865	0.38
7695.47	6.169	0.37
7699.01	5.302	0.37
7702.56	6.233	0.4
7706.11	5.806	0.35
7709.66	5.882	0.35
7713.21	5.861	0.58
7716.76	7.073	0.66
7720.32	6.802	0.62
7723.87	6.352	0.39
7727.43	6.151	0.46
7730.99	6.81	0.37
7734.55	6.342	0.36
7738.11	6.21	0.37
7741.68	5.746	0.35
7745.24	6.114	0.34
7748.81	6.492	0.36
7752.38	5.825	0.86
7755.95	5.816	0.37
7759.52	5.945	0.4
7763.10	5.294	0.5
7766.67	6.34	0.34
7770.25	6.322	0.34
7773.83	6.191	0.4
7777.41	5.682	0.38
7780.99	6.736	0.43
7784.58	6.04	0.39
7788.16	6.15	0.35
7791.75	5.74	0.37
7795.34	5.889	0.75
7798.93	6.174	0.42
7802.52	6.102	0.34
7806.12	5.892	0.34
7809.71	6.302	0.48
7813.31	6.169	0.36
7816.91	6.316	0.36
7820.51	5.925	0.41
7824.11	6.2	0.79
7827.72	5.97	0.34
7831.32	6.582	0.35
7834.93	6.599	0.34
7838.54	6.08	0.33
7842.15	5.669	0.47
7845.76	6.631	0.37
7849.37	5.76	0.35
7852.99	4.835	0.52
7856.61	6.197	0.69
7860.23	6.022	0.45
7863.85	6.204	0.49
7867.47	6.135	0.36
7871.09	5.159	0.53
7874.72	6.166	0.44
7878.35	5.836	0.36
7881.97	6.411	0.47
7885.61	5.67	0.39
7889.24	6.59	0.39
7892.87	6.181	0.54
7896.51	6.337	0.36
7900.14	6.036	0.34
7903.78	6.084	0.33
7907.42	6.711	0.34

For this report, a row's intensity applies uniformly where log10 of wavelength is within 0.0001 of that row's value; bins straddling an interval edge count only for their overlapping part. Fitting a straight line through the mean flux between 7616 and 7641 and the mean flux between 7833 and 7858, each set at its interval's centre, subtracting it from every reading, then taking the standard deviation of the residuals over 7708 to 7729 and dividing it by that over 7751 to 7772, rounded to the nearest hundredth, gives 1.28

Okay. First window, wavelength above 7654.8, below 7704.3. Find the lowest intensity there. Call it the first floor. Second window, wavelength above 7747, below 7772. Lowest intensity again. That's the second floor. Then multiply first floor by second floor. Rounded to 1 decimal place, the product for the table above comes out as 27.7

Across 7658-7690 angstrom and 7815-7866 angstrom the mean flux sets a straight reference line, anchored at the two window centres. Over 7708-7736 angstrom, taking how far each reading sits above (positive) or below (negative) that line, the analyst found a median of 0.41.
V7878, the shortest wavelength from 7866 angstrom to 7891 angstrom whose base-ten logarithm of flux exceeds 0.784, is 7867.47 angstrom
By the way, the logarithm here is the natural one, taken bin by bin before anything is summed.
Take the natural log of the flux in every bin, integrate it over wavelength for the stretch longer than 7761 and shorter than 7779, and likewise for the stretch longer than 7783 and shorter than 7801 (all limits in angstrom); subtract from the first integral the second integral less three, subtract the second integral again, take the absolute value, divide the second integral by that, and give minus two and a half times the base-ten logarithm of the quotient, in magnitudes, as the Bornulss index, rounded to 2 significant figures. -0.10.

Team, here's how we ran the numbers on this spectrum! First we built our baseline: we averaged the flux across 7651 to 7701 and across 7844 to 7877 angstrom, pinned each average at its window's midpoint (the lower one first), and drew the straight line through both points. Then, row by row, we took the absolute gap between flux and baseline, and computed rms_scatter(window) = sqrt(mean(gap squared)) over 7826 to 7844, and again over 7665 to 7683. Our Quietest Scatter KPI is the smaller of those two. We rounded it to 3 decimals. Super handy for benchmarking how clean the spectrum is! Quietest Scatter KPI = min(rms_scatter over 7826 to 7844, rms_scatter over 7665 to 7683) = 0.451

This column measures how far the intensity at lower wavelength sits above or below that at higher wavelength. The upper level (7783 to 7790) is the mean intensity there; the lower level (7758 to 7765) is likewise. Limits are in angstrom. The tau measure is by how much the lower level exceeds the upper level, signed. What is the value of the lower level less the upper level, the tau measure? -0.48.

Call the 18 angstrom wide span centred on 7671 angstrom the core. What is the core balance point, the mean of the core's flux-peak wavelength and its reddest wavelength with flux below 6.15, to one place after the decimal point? 7674.2 angstrom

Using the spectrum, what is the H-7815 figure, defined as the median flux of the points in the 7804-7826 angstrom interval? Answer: 6.18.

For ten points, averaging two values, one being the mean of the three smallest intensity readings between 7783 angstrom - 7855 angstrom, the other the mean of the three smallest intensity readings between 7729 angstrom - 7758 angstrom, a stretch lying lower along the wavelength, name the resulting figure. 5.61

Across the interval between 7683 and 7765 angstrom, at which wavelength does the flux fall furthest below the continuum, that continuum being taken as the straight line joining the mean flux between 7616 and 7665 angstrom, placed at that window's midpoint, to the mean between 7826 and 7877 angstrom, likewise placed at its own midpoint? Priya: 7688.38 angstrom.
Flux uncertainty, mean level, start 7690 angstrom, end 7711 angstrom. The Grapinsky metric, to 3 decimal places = 0.370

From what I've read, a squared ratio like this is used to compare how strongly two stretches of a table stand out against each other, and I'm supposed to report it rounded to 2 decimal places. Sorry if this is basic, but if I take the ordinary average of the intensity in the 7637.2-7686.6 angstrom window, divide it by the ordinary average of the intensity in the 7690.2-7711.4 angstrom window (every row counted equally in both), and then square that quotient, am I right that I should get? 1.06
